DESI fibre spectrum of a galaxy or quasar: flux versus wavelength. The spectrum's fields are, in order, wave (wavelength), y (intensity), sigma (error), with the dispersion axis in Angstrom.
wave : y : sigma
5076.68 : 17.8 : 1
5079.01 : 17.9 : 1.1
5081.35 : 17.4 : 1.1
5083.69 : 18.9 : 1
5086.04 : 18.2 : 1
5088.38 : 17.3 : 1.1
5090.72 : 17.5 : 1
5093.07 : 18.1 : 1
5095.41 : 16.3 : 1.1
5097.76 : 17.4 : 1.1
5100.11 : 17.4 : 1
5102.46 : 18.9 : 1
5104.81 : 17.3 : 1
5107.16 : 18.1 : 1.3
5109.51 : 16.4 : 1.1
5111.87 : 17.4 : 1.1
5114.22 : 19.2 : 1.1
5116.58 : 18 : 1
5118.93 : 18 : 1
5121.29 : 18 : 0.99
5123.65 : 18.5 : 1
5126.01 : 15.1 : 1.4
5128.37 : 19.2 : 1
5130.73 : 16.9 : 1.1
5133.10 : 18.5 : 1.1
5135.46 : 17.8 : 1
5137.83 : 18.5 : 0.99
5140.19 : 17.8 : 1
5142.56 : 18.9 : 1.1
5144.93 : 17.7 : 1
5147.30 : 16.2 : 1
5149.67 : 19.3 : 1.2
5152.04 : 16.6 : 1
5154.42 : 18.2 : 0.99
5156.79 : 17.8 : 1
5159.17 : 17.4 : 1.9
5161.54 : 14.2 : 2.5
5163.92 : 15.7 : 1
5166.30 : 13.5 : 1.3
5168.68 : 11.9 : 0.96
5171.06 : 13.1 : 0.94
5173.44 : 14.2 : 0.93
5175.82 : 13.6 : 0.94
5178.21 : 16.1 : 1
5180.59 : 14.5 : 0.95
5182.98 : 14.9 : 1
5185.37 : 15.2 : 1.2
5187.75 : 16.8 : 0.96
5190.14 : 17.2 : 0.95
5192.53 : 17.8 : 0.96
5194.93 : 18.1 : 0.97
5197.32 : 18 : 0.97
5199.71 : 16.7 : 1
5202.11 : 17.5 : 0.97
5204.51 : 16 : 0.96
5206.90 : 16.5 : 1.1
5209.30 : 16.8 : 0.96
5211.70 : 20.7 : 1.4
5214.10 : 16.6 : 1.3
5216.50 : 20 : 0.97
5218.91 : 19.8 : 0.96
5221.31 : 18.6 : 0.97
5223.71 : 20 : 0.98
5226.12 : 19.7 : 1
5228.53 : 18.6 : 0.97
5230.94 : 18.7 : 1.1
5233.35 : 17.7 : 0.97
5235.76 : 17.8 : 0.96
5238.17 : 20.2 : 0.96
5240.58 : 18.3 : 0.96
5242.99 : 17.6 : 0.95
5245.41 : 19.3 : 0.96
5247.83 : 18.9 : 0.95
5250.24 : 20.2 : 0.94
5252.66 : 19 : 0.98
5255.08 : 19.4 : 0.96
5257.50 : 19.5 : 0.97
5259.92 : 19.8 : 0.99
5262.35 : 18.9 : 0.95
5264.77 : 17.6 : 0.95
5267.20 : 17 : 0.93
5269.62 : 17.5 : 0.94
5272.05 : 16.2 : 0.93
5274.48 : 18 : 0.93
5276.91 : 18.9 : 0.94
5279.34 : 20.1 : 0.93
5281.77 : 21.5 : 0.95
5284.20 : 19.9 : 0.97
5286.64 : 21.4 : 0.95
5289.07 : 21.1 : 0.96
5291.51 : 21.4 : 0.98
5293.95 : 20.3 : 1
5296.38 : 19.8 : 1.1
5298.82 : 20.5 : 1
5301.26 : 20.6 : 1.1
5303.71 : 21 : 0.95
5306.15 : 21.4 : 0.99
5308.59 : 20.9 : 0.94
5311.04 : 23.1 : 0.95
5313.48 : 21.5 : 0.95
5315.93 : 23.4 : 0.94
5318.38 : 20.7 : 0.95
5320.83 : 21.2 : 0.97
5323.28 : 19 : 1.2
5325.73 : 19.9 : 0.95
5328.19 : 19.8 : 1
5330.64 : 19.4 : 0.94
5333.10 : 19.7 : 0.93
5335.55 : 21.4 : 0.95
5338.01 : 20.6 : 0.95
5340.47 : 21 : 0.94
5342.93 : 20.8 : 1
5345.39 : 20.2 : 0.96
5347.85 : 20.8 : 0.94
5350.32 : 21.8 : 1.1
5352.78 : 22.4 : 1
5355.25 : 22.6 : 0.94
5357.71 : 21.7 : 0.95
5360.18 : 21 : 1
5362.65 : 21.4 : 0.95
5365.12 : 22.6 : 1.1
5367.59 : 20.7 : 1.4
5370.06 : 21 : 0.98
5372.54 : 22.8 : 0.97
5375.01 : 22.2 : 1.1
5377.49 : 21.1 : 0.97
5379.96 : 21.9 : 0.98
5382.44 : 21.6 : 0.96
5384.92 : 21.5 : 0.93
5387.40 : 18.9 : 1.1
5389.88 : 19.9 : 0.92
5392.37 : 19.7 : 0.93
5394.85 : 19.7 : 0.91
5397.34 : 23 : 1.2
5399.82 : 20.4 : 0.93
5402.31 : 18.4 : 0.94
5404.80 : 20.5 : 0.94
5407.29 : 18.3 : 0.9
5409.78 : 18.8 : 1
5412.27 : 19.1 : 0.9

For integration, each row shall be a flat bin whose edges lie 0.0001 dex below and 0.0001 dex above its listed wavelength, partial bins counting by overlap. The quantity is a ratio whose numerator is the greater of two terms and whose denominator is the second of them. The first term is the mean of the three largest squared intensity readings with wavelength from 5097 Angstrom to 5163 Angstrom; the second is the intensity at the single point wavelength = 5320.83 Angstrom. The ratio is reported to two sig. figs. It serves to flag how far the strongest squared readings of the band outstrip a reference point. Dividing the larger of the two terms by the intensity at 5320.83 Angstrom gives 17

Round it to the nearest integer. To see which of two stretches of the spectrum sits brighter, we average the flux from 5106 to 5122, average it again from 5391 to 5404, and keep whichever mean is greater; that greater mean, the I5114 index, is 20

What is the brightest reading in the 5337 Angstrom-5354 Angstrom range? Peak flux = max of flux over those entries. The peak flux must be 22.4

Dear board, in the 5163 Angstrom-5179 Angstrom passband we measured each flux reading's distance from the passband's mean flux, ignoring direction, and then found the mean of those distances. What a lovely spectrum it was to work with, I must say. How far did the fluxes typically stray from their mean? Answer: 1.13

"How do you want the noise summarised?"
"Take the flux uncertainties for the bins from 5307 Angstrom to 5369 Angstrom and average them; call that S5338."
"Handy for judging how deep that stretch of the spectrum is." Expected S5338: 1.00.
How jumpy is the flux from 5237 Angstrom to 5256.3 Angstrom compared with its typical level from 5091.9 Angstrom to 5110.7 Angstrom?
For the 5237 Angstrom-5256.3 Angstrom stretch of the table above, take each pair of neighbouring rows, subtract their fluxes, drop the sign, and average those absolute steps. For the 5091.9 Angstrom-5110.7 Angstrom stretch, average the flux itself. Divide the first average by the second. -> 0.062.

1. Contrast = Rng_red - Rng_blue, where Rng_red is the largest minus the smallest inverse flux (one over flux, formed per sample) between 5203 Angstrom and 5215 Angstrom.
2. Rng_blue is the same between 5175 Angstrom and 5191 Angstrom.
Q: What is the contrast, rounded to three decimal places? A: -0.001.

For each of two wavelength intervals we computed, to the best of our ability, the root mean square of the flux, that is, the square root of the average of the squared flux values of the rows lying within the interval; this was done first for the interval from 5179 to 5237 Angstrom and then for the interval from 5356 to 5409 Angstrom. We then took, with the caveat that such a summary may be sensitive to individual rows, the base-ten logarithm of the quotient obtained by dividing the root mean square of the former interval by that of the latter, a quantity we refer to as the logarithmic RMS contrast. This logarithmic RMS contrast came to -0.071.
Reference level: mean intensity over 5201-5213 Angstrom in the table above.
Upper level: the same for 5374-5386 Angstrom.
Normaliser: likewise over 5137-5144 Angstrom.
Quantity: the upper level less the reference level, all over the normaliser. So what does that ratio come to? 0.23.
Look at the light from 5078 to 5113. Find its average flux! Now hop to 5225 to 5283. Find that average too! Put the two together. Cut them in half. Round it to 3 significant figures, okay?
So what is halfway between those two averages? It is 18.2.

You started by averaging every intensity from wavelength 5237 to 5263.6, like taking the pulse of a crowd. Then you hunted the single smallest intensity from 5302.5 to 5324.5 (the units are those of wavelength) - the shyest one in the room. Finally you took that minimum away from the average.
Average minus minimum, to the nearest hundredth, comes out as 0.19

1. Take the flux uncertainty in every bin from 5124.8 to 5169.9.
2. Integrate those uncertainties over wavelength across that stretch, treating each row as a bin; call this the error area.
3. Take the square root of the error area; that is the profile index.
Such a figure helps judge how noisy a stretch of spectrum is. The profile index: 7.31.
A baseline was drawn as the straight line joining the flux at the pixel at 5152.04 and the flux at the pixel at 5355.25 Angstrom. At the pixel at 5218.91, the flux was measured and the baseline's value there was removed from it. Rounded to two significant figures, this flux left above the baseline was 1.2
